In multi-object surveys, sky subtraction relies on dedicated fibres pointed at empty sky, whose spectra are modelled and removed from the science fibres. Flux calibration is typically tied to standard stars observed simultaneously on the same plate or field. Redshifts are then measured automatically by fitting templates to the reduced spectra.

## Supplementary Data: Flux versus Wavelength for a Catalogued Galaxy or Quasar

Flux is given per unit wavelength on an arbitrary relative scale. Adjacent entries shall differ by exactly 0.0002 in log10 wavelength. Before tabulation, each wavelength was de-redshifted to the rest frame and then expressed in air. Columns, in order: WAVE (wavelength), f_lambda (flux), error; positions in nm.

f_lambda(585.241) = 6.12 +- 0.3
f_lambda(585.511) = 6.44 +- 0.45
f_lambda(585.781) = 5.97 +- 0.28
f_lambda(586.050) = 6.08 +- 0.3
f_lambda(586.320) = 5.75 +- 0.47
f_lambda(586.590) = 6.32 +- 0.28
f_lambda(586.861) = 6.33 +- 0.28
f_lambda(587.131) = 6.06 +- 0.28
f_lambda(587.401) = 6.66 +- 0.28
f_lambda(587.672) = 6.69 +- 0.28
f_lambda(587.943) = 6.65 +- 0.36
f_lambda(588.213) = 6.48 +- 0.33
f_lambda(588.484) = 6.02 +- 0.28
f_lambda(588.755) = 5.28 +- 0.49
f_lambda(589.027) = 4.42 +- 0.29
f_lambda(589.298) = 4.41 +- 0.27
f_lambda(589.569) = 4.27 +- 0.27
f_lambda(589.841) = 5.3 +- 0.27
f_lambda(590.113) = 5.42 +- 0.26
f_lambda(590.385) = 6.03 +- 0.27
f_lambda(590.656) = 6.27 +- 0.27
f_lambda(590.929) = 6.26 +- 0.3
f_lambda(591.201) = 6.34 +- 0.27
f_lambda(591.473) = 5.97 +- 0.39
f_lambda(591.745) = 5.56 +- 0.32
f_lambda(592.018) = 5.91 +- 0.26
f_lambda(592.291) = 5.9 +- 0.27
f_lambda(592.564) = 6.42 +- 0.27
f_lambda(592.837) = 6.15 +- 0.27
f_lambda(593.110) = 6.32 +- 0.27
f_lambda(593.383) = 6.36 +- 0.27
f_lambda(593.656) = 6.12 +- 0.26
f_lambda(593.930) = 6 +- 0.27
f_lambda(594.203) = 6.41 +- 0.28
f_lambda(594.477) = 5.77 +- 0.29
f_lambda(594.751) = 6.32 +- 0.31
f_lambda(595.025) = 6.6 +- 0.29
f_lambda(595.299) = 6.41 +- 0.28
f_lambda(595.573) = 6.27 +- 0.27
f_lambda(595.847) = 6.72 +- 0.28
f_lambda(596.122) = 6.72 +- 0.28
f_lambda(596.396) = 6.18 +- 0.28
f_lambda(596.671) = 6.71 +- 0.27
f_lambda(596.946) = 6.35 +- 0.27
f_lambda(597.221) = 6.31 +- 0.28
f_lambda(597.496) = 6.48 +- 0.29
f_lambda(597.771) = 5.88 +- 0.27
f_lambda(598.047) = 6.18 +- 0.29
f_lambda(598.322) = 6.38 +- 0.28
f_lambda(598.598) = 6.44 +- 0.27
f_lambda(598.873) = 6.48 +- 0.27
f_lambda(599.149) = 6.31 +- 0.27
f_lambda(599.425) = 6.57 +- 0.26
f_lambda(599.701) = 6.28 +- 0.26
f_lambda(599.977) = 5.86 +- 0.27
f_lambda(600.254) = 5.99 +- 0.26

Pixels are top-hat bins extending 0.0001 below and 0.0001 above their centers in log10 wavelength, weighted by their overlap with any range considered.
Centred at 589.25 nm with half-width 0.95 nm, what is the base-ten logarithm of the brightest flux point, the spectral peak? 0.780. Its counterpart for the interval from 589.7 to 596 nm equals 0.827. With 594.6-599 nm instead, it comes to 0.827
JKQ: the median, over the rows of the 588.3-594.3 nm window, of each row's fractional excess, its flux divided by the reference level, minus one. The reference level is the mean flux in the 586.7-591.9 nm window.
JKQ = 0.03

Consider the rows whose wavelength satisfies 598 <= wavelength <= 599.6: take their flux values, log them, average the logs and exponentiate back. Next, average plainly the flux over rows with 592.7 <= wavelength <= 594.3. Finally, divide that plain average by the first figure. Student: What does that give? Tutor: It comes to 0.974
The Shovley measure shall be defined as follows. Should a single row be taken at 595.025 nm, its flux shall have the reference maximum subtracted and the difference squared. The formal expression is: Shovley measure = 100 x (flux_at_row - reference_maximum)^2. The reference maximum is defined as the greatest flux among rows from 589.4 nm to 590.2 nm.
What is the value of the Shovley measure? 139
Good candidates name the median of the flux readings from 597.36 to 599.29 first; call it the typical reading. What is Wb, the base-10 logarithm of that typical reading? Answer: 0.805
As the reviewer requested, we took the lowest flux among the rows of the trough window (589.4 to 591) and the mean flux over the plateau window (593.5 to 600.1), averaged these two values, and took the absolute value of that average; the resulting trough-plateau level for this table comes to 5.30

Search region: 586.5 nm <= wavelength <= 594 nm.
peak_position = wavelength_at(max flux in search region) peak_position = 587.672 nm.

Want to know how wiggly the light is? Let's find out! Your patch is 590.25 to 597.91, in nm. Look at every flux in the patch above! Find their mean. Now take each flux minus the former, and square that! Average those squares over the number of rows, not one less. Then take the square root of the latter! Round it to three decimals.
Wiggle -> 0.284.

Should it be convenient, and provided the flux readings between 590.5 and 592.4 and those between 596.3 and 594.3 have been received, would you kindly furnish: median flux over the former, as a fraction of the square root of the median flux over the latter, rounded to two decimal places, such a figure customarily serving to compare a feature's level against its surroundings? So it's 2.36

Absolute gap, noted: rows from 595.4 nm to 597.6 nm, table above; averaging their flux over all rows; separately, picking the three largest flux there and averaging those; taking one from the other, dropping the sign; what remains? 0.25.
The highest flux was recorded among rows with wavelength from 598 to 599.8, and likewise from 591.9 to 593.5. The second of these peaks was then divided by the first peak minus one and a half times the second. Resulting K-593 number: -2.10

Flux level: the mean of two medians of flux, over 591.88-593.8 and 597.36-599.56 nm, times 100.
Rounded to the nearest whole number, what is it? 628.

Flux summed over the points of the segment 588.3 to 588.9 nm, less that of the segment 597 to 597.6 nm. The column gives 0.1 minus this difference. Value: 1.6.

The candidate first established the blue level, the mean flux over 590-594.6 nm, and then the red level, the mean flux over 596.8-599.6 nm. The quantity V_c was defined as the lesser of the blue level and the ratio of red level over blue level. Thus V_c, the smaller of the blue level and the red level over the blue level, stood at 1.04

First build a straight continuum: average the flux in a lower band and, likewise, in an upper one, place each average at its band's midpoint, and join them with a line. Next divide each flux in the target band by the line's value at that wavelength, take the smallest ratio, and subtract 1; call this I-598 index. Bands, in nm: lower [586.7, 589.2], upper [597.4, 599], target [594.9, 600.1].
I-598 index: -0.077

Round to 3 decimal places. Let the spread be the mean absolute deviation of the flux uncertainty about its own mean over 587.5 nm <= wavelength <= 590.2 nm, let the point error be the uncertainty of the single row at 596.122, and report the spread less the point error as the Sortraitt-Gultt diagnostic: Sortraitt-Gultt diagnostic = -0.230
